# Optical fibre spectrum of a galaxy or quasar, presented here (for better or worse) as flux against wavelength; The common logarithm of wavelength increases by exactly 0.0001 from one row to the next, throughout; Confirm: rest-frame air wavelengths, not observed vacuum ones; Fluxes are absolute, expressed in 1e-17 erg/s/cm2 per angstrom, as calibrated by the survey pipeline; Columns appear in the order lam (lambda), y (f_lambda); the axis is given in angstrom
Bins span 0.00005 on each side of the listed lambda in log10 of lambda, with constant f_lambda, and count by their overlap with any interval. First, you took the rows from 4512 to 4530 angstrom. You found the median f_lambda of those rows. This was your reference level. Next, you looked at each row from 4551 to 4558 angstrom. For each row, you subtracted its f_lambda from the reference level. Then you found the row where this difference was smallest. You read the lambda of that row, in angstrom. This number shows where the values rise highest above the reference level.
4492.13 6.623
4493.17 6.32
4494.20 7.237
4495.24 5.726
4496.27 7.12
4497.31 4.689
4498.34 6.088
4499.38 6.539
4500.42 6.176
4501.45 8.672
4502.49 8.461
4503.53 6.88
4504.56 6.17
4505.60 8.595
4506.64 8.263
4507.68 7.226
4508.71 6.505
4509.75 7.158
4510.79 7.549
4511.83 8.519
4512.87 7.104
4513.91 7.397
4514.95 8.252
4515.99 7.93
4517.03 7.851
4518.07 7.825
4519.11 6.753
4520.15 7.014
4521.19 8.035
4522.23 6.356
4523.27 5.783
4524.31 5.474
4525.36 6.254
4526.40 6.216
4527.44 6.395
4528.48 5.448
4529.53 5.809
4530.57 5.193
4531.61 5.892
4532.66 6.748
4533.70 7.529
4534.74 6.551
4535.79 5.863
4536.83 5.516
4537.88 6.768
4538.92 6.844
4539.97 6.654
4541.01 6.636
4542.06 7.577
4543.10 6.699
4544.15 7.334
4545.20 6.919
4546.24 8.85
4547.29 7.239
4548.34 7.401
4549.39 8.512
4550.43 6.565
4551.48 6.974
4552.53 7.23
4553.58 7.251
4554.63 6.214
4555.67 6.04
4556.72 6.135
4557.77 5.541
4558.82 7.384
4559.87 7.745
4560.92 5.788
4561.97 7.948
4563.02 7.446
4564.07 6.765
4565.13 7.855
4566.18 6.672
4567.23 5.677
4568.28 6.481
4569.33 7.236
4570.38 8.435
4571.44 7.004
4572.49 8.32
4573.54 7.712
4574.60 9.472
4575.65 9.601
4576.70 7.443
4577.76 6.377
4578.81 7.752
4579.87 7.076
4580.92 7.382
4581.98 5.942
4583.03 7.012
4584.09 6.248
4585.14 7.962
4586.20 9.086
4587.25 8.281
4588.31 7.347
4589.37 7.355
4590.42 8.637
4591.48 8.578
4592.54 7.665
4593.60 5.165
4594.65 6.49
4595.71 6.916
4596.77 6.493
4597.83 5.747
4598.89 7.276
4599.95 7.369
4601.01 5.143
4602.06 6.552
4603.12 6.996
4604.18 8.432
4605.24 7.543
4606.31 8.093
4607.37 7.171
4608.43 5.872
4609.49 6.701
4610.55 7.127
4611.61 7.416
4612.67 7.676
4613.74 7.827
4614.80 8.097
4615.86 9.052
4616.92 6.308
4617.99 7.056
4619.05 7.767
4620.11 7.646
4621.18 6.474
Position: 4553.58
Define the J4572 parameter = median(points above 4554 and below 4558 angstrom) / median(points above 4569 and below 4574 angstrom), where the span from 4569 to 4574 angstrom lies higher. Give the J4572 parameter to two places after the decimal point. 0.79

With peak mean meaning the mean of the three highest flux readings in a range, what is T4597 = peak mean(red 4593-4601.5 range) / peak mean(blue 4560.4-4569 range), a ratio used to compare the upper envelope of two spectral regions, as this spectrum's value 0.93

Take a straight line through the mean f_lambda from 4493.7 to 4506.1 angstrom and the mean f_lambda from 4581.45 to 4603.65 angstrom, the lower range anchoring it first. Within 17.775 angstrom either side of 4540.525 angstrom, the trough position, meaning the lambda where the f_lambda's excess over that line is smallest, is 4530.57 angstrom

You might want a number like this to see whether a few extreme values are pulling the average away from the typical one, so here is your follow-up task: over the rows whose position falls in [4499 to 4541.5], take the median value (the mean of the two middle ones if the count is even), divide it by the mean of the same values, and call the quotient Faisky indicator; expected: 0.979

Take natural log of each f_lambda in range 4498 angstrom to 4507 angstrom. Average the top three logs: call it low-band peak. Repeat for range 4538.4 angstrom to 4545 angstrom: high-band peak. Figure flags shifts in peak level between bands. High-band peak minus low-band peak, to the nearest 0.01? -0.17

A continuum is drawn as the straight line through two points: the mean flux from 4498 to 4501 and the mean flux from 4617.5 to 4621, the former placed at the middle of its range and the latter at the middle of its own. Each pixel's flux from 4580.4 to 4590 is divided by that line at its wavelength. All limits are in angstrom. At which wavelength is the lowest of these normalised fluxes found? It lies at 4581.98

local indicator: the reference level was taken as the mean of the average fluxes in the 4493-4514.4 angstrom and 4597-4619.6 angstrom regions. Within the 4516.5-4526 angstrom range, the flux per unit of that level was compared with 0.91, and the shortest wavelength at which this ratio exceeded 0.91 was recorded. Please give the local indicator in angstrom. 4517.03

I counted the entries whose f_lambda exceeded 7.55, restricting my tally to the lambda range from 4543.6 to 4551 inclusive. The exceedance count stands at 2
